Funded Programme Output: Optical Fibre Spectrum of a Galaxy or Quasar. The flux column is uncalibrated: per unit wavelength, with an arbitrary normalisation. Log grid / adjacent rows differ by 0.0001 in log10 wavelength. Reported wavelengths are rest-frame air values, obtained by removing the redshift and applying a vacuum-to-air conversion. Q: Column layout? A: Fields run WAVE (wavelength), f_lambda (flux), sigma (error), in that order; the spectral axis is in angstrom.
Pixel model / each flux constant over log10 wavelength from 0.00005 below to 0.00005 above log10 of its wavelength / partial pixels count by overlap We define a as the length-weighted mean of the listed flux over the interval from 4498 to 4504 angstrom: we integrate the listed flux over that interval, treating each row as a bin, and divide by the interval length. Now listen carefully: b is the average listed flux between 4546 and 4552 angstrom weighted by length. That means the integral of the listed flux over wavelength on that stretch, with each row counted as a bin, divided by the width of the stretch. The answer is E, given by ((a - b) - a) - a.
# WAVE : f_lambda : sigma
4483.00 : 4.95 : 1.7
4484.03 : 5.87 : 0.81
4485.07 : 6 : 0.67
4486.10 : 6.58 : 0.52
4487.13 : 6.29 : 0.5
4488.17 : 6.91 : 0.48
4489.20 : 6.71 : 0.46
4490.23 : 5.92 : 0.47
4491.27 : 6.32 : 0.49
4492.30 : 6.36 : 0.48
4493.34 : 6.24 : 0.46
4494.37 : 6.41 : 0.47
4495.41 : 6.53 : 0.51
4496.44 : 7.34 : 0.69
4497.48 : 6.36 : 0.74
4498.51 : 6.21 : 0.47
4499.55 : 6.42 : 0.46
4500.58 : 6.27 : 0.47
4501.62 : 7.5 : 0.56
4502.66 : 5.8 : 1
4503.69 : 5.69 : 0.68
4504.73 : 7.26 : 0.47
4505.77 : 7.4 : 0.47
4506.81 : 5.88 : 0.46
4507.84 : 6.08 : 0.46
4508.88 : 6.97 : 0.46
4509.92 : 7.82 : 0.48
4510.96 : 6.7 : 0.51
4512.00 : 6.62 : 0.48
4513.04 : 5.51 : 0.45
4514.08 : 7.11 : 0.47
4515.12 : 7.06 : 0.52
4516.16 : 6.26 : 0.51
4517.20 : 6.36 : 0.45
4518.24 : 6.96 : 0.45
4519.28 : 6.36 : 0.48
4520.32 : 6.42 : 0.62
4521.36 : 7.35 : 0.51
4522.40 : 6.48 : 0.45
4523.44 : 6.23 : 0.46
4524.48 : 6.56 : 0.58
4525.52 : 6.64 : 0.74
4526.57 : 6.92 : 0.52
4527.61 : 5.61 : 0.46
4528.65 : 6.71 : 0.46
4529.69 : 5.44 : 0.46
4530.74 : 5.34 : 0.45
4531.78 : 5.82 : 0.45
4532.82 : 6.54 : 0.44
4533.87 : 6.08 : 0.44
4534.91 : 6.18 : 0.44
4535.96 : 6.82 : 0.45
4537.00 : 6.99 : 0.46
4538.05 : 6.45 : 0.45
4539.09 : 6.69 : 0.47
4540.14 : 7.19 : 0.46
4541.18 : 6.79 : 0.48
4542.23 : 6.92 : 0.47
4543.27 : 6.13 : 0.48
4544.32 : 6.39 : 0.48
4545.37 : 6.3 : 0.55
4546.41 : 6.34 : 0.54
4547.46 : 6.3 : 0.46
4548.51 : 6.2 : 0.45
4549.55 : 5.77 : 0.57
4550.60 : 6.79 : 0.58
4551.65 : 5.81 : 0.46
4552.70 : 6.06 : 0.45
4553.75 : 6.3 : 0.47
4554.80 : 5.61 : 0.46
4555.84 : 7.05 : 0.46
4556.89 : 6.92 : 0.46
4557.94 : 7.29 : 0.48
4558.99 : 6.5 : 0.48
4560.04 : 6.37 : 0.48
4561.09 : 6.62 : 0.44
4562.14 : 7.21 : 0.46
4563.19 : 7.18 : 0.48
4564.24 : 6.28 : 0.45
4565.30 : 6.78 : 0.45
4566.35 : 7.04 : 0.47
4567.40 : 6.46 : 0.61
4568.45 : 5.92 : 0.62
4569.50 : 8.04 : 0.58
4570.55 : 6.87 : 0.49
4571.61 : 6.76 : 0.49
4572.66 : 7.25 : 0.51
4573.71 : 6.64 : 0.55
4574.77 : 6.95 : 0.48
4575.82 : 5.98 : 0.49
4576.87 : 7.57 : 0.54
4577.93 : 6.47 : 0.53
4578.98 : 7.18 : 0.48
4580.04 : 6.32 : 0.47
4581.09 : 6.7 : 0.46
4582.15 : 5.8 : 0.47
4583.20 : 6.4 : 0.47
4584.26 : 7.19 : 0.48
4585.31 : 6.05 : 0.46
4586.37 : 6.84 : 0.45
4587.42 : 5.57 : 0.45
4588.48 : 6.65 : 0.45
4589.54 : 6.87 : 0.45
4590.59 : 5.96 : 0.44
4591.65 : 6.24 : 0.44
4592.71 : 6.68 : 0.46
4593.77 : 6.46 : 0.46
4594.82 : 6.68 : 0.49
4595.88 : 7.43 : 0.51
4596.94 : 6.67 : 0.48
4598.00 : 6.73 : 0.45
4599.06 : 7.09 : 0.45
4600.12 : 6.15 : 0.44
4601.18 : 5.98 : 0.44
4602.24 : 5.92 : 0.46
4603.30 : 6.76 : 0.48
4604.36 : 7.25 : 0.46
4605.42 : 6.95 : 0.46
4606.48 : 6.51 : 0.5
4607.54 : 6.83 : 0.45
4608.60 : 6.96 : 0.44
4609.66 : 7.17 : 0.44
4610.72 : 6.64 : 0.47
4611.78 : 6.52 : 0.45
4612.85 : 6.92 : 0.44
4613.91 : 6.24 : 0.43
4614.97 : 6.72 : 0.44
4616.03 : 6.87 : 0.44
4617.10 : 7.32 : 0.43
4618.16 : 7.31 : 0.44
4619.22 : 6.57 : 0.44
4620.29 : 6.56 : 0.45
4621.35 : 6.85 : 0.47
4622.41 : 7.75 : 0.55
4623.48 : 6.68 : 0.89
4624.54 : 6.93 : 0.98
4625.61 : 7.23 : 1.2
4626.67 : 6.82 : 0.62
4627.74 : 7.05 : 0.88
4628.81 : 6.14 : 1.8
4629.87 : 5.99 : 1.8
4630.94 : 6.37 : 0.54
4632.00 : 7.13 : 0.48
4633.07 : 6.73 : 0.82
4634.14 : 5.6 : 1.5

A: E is -12.5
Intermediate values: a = 6.3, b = 6.21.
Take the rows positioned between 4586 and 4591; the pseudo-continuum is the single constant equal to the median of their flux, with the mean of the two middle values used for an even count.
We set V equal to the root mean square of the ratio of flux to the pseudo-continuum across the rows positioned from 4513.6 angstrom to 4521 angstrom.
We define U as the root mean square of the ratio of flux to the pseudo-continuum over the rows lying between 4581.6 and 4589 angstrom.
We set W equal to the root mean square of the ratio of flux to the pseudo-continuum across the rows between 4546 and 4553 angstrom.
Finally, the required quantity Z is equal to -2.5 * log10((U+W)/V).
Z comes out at -0.69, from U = 0.96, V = 1.00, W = 0.93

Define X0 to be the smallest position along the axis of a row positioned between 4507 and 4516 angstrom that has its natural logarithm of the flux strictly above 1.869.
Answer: 4508.88 angstrom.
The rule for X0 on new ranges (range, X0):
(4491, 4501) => 4495.41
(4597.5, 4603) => 4598.00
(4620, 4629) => 4620.29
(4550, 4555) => 4550.60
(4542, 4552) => 4542.23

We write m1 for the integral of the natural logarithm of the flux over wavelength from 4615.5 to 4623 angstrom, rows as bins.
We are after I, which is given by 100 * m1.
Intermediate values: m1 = 14.6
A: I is 1461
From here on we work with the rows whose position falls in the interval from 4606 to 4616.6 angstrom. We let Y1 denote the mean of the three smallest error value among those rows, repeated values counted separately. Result 0.437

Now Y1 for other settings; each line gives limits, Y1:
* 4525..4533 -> 0.447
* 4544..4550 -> 0.463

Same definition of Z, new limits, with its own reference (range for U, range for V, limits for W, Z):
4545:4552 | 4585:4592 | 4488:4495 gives -0.75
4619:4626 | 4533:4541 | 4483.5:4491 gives -0.75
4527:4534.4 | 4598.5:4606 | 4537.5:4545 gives -0.70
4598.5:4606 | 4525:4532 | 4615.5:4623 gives -0.87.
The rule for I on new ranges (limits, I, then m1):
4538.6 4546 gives 1399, 14.0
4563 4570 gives 1338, 13.4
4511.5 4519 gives 1407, 14.1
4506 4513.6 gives 1423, 14.2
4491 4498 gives 1312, 13.1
